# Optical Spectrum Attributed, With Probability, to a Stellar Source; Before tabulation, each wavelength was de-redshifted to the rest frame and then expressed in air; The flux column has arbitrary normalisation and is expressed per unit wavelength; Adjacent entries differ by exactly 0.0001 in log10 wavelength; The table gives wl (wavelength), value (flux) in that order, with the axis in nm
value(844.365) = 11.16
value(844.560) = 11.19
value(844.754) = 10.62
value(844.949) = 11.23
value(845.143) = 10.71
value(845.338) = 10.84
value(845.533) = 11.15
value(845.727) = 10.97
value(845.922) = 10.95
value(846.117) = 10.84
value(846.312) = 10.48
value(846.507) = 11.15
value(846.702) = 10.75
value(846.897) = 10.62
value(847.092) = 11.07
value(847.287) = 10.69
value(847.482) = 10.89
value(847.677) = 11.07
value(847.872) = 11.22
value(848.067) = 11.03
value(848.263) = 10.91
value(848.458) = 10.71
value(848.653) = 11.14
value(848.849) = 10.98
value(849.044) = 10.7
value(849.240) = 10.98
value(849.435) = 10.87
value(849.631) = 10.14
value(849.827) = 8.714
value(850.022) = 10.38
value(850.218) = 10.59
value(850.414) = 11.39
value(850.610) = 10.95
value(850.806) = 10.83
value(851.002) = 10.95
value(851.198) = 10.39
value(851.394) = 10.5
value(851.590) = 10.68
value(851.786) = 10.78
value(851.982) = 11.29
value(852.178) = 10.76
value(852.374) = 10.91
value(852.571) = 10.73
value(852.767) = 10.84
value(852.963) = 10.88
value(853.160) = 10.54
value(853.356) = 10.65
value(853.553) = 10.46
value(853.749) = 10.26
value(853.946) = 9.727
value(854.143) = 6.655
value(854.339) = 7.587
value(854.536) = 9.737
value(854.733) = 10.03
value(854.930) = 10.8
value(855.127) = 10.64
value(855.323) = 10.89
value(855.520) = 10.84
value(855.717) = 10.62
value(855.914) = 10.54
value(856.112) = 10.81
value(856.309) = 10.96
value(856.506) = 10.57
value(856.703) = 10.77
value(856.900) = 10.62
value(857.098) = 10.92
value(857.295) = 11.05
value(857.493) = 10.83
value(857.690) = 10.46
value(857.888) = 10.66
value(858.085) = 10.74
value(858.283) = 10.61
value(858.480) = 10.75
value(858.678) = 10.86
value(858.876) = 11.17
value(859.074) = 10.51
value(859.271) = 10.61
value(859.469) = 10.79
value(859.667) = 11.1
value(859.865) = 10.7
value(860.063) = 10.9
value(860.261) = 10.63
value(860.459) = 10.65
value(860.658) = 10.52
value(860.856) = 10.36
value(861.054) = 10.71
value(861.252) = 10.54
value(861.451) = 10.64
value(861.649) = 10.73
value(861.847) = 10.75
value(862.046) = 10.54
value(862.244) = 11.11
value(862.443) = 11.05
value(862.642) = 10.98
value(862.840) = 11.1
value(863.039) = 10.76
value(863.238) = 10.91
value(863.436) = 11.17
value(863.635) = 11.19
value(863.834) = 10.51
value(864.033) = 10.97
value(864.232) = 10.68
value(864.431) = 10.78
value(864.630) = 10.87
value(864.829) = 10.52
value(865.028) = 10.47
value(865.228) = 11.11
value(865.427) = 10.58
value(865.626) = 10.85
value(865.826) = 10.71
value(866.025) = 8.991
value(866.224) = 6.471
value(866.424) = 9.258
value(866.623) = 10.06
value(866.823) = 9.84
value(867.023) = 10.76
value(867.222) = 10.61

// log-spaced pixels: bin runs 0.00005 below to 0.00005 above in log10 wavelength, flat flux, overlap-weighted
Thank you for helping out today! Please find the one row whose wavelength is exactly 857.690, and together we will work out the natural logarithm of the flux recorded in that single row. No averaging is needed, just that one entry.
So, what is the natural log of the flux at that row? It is 2.35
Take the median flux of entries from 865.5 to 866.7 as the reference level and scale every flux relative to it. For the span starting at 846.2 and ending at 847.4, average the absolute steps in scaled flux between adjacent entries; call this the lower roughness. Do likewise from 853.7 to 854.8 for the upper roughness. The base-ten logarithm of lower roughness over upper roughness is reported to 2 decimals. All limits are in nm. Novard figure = -0.54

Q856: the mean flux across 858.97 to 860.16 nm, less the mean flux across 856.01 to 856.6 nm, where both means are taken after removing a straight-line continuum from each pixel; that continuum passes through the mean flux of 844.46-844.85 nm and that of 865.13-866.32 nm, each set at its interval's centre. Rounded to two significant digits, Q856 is 0.16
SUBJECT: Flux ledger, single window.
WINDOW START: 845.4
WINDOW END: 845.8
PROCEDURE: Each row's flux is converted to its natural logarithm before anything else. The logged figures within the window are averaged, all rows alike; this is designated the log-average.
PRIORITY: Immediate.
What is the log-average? 2.40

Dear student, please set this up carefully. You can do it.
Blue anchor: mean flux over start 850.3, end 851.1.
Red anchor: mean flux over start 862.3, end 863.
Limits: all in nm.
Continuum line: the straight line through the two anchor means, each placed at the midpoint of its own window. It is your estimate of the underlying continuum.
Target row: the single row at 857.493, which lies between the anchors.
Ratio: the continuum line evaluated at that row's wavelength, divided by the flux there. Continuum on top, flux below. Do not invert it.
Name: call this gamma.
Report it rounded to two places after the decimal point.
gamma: 1.02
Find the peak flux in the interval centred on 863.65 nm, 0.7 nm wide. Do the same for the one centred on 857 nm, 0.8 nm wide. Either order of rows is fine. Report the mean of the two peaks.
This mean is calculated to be 11.12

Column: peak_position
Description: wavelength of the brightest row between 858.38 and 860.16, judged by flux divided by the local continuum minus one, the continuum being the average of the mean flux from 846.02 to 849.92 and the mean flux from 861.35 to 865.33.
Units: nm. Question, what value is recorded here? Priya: 858.876 nm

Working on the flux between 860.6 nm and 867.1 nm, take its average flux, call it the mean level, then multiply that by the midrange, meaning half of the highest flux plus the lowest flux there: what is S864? 93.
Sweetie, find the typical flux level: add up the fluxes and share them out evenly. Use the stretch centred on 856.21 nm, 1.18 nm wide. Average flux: 10.71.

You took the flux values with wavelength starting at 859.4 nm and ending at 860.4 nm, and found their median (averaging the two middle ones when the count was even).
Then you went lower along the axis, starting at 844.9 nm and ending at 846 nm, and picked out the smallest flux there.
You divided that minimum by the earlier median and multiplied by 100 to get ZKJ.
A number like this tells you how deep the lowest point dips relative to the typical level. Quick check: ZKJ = 99.3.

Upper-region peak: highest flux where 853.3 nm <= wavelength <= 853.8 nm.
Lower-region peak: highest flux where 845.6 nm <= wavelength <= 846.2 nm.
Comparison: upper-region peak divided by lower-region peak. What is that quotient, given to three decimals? 0.971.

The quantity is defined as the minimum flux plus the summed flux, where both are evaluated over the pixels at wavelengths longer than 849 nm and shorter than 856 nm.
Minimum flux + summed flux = 381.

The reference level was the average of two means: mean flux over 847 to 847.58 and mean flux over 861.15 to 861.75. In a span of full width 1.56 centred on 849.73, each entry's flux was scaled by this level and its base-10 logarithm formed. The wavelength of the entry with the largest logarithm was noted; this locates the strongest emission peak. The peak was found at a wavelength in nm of 850.414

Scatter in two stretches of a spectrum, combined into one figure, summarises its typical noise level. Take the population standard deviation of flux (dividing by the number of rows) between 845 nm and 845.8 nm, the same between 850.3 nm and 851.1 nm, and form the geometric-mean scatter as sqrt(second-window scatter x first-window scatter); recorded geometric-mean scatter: 0.19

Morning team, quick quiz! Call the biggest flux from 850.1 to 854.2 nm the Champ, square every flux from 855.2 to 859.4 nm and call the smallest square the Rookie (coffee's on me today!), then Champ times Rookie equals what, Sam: 1246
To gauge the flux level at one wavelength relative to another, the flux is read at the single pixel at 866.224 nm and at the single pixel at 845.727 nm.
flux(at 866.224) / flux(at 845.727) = 0.59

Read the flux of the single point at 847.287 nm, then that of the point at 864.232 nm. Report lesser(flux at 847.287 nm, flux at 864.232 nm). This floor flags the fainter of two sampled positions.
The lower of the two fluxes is 10.7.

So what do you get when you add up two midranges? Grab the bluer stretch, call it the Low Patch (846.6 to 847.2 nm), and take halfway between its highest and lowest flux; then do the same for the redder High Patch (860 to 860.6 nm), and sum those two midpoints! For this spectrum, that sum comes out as 21.61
